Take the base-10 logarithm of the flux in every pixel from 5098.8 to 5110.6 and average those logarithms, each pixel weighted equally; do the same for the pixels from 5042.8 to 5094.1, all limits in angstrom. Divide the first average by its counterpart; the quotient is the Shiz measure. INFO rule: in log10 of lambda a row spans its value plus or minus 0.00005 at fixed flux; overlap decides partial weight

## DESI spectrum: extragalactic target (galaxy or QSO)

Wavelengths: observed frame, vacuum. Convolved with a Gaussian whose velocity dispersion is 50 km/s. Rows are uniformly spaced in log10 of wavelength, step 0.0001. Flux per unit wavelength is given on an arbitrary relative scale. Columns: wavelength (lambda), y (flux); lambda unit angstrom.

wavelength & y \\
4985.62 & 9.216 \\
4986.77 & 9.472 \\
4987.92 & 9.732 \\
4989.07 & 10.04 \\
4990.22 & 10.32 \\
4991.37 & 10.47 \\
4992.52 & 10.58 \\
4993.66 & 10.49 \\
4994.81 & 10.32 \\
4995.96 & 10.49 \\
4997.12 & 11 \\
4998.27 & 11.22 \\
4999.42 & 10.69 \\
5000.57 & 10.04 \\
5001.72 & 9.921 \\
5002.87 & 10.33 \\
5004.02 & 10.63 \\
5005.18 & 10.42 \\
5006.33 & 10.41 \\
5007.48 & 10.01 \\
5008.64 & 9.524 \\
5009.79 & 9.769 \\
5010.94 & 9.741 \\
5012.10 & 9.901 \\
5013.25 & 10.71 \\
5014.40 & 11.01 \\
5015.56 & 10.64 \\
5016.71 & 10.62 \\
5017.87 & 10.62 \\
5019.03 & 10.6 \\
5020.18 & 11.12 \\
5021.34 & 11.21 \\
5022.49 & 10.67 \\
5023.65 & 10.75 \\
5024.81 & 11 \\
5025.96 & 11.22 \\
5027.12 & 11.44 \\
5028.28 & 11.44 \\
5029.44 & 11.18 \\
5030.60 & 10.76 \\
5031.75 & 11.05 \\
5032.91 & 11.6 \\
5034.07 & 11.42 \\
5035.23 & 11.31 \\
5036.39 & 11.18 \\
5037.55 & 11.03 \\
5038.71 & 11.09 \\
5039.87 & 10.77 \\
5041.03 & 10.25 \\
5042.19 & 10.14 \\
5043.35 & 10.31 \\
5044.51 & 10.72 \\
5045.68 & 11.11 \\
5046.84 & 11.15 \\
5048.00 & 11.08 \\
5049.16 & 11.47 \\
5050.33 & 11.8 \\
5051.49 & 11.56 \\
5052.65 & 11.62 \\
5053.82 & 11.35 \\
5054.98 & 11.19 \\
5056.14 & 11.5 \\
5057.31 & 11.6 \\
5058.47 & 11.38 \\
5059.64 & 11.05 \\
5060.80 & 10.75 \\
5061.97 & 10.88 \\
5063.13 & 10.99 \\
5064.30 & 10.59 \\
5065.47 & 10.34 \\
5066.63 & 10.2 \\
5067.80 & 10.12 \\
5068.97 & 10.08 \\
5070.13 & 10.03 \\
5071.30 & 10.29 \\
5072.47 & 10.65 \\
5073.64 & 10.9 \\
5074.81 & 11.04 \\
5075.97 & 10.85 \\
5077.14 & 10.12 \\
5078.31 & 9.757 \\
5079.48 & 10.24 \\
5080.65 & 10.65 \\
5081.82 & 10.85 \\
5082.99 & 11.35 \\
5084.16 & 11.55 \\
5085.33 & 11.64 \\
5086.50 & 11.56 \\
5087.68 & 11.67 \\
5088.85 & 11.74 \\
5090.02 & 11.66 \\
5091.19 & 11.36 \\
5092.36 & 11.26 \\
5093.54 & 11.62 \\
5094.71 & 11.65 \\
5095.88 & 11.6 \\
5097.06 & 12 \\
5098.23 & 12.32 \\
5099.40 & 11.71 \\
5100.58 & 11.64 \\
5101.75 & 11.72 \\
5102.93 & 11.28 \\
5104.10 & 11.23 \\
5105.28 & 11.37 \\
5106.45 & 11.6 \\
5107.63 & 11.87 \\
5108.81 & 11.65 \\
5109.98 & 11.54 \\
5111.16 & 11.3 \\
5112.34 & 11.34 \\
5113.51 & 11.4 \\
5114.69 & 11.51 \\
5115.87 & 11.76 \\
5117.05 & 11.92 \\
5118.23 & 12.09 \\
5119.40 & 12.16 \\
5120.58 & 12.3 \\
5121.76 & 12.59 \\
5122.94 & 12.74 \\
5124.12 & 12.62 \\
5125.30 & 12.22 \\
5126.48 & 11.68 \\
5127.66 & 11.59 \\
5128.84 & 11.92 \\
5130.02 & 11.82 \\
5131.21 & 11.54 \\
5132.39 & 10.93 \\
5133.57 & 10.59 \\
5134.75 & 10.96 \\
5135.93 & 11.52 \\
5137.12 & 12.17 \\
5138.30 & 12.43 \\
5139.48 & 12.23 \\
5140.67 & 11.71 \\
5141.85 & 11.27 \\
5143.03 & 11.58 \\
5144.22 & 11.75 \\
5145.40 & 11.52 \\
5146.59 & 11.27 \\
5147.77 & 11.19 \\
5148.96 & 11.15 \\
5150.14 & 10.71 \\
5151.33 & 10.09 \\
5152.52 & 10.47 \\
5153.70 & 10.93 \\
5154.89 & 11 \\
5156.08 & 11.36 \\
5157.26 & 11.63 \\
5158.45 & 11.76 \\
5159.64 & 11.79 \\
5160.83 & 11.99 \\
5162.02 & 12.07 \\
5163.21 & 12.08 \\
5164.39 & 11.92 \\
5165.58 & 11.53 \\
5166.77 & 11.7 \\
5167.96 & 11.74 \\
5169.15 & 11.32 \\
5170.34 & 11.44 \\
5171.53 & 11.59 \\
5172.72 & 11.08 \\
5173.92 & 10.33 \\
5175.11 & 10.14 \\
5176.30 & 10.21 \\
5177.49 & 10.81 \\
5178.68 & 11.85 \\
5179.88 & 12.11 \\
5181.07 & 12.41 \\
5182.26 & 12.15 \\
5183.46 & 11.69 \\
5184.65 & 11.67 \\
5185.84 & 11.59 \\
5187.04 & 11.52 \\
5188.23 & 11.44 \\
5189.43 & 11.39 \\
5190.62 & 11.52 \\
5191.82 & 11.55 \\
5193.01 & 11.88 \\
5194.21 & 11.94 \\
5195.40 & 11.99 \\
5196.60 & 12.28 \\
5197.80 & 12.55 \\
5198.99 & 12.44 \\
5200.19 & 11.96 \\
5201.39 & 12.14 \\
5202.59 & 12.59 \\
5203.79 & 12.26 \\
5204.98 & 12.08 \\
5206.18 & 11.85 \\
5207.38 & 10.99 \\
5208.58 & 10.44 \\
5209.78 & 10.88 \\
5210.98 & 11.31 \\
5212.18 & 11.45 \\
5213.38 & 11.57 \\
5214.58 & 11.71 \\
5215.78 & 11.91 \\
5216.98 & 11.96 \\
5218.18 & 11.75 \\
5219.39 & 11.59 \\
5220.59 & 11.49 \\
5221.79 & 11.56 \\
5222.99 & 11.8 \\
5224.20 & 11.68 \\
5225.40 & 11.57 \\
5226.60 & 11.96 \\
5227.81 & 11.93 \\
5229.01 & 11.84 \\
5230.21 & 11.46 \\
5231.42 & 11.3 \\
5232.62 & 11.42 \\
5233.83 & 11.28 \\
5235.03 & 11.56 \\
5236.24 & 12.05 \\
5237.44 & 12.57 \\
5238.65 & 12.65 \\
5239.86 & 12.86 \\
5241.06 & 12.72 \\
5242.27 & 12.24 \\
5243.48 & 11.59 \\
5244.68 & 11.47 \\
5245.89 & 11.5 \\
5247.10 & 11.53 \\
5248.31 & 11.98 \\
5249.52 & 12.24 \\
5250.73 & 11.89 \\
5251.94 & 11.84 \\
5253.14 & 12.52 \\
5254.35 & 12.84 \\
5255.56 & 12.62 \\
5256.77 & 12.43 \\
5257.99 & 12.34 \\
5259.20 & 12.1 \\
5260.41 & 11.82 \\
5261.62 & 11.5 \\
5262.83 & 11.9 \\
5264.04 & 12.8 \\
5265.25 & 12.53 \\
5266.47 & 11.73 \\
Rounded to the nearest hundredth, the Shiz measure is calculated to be 1.02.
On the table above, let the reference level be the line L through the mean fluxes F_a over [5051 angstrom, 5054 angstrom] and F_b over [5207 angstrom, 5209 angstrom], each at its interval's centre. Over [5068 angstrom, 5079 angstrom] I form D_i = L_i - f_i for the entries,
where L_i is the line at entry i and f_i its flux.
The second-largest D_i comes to 1.4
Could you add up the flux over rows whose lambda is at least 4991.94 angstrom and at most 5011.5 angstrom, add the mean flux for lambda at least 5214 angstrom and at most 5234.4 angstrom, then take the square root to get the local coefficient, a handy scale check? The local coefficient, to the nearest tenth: 13.7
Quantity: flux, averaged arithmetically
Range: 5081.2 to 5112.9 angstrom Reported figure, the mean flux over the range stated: 11.6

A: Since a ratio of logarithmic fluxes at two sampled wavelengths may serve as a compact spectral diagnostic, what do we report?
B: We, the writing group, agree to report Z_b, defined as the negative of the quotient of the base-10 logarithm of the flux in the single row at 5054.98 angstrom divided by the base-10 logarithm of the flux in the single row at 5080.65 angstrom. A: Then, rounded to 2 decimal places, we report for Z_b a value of -1.02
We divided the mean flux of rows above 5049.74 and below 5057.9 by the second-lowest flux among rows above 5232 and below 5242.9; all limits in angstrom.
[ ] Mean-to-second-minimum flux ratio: 1.01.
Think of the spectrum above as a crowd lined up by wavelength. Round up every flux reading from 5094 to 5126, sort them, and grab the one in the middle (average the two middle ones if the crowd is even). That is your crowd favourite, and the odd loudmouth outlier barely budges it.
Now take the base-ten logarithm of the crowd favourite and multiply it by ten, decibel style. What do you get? 10.69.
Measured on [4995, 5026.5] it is 10.26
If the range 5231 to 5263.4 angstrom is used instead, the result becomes 10.78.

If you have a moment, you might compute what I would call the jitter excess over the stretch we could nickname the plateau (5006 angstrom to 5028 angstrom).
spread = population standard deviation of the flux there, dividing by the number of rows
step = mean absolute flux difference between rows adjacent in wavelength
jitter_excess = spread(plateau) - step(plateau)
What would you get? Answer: 0.276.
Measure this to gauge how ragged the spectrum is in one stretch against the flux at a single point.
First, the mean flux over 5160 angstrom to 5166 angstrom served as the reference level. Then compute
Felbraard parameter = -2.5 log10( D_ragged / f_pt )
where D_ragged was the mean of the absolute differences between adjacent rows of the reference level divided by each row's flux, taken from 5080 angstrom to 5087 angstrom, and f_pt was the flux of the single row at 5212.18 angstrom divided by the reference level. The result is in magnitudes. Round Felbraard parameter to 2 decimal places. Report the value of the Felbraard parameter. 4.18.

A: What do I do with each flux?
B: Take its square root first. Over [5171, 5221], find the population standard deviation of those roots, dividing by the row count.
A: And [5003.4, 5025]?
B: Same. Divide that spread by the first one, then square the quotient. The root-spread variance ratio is 0.7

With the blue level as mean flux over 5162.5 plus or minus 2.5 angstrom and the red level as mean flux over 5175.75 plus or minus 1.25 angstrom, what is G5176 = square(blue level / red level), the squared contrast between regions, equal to 1.4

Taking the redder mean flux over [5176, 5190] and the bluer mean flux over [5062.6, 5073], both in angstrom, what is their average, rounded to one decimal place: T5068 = 11.0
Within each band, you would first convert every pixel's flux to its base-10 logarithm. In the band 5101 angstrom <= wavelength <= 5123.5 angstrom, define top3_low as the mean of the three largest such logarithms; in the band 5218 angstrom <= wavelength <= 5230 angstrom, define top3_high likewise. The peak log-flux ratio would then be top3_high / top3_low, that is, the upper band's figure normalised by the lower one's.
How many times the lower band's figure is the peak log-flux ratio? 0.980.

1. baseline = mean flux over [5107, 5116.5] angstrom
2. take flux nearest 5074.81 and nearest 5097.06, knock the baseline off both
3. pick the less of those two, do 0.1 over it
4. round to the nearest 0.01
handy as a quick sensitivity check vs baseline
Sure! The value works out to -0.20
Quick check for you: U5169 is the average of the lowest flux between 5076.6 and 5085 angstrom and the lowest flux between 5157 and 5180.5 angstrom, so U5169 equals 9.9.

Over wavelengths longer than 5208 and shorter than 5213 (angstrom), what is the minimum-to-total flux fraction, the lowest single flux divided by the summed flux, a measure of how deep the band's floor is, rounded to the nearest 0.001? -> 0.237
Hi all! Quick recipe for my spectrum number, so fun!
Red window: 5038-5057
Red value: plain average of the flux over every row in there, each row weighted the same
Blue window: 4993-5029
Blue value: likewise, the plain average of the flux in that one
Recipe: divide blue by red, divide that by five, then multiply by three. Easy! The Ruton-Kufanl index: 0.57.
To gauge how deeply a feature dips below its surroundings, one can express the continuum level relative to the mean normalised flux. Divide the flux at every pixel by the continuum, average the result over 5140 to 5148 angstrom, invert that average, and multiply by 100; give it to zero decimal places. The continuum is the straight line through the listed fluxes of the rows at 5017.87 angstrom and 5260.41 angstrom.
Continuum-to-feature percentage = 98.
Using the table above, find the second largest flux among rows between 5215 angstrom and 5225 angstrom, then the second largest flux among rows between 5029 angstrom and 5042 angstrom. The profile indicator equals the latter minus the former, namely -0.49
